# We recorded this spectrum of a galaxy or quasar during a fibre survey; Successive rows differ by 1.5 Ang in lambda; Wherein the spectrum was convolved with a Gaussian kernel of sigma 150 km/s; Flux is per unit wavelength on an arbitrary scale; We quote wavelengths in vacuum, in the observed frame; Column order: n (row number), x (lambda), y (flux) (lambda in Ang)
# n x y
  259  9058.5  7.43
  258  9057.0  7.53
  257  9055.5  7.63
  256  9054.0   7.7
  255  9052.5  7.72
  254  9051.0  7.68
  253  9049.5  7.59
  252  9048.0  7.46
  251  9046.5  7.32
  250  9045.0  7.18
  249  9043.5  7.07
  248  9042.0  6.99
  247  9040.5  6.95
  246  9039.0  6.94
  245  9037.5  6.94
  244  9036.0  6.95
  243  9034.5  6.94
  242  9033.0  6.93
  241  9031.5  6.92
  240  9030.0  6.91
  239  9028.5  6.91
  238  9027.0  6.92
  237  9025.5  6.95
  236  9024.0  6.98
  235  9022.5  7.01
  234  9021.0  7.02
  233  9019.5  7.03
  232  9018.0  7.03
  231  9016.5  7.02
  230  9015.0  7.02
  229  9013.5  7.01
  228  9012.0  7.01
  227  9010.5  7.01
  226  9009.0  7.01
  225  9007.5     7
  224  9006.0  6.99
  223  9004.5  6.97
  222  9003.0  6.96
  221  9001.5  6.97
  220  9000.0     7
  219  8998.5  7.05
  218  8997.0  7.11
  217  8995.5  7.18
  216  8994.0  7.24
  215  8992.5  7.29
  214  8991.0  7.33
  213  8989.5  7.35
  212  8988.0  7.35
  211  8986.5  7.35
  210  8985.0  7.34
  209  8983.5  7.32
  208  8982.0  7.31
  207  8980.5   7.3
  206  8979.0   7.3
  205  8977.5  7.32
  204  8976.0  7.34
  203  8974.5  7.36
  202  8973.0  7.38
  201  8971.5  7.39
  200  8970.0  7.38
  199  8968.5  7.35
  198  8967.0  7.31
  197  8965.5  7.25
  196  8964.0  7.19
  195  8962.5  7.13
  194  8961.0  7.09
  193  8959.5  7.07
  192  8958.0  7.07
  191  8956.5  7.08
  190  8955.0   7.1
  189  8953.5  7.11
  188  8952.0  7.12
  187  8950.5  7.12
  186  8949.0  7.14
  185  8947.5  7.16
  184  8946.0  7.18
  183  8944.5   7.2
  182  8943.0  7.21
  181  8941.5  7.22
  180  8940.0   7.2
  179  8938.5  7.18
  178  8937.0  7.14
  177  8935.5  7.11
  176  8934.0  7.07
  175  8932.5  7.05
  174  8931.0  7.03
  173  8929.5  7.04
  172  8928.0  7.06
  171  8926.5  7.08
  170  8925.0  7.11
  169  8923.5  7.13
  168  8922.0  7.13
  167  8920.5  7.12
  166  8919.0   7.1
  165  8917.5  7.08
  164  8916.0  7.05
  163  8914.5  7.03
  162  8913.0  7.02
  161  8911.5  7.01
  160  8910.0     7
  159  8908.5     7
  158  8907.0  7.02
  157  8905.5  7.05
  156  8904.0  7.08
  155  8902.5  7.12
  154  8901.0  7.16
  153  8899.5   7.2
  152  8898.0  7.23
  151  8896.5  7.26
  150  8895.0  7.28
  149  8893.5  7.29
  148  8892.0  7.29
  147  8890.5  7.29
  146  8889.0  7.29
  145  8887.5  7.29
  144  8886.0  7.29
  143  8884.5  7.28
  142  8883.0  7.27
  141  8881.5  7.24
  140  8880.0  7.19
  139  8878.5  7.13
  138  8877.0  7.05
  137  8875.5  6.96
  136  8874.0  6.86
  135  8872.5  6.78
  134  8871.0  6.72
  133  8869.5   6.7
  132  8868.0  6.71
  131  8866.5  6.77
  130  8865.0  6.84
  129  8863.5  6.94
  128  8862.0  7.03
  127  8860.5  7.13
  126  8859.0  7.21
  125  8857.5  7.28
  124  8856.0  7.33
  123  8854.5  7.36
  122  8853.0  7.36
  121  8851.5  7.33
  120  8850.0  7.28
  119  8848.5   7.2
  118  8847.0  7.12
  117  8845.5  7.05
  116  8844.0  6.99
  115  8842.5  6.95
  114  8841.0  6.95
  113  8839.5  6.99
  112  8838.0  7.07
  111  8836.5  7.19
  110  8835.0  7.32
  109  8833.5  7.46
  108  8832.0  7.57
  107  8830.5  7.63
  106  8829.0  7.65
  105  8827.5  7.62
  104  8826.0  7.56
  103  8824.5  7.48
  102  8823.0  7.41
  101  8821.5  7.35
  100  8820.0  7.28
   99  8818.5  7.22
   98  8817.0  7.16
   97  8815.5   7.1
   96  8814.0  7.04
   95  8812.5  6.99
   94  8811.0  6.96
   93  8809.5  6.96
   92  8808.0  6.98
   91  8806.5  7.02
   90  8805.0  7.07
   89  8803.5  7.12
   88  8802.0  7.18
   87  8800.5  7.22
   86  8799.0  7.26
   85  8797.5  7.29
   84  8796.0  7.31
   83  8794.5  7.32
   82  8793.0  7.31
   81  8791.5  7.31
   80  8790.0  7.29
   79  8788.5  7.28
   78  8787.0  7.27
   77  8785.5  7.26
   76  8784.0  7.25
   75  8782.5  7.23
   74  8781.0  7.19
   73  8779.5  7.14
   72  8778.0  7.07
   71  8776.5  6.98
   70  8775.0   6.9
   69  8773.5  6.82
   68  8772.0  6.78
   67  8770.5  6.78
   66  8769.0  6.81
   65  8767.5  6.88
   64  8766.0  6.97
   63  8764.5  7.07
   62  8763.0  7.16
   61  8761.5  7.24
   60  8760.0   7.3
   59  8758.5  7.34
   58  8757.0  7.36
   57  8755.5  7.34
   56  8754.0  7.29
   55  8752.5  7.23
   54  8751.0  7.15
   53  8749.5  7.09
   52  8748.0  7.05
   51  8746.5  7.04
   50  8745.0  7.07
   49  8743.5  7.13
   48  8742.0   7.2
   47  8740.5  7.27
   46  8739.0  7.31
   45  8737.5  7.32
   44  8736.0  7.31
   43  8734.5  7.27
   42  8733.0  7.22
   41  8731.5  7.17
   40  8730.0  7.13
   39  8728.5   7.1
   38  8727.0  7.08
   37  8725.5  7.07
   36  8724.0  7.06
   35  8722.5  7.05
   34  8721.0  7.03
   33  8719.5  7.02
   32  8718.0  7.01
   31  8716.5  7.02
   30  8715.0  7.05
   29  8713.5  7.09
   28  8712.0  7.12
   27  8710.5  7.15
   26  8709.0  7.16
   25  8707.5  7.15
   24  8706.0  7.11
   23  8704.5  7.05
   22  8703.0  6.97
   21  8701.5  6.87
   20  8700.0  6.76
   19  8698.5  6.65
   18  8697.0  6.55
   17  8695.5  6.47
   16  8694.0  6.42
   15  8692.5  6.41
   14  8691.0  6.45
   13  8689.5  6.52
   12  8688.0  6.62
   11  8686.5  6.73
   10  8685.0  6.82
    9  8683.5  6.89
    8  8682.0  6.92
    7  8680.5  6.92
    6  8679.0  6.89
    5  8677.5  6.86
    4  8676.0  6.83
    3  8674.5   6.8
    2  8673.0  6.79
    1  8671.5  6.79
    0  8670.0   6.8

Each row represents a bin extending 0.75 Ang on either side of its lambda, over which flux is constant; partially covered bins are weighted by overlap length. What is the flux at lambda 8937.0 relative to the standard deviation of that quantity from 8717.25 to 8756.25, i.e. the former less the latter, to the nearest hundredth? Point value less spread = 7.03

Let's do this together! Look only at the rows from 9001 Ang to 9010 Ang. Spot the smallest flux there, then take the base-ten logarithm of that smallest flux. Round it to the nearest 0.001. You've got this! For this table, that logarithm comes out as 0.843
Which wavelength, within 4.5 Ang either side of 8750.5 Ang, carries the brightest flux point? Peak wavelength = 8754.0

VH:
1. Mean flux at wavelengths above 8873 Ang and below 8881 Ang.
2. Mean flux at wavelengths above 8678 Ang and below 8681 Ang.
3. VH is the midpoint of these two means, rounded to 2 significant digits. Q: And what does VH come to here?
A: 7.0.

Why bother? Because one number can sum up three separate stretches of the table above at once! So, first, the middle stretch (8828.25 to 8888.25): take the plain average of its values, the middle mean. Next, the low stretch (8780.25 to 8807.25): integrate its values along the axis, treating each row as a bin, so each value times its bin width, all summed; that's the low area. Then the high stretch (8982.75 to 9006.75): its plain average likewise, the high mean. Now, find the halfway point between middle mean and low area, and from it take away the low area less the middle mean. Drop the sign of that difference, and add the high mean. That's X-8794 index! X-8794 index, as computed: 94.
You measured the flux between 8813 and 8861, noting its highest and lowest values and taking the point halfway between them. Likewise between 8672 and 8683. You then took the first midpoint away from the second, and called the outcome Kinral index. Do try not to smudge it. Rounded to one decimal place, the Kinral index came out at -0.4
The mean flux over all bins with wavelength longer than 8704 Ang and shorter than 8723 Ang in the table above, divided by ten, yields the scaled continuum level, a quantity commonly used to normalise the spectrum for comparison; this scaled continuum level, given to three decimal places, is 0.708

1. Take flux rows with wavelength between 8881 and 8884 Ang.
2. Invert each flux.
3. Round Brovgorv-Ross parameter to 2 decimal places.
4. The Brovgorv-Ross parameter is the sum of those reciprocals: 0.28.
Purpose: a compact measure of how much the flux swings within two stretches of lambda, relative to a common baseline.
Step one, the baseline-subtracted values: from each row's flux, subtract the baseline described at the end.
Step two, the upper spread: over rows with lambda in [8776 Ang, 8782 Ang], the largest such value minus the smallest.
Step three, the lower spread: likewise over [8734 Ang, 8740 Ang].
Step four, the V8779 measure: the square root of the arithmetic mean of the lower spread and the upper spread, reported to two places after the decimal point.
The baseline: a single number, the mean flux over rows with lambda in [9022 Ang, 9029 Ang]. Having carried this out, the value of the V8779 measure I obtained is 0.36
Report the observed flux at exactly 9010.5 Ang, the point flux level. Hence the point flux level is 7.01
